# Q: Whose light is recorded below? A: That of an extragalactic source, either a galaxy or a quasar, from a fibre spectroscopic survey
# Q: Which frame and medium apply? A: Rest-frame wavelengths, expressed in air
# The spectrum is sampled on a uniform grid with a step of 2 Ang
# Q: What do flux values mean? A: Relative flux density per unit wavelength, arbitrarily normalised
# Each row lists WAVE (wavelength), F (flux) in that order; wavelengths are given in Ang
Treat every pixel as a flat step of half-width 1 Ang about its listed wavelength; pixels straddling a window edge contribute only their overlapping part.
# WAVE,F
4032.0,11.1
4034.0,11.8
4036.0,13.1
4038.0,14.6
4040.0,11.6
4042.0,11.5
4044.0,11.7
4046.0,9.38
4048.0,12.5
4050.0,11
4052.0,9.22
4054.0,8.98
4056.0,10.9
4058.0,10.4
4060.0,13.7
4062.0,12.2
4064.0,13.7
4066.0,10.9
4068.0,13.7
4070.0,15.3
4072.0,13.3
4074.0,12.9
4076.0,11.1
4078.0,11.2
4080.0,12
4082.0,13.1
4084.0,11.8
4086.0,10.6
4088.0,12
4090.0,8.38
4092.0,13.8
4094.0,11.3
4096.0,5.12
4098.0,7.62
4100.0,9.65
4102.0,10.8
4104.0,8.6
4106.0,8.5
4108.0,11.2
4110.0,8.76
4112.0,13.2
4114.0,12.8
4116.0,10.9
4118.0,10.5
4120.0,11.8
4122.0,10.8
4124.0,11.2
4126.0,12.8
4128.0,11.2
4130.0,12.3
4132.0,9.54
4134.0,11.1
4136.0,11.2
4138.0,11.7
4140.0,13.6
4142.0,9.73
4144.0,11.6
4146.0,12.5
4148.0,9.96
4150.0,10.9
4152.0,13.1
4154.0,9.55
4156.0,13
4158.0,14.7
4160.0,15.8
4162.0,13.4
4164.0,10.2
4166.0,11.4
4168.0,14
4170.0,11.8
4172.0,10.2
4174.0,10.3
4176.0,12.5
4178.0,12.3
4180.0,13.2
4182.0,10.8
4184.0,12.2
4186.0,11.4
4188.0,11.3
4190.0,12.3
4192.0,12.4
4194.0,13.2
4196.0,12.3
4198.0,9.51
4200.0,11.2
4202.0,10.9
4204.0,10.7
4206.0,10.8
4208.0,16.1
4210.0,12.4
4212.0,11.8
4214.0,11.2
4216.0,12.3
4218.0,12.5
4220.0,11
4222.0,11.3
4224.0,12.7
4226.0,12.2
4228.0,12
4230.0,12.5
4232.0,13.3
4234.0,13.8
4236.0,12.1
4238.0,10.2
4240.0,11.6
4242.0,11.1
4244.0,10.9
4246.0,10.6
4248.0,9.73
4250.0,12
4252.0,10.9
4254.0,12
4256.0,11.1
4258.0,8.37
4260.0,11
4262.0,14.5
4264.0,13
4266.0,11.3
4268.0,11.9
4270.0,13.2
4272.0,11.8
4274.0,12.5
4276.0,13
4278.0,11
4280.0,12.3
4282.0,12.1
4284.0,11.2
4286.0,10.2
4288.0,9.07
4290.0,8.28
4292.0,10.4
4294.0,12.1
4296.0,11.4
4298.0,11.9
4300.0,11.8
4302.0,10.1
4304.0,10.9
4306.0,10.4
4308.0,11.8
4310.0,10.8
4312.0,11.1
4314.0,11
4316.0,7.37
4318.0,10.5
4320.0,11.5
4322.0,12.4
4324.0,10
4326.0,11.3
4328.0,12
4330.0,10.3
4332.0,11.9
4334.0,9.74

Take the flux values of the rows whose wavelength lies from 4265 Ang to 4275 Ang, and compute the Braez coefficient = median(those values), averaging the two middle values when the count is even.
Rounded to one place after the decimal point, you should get 11.9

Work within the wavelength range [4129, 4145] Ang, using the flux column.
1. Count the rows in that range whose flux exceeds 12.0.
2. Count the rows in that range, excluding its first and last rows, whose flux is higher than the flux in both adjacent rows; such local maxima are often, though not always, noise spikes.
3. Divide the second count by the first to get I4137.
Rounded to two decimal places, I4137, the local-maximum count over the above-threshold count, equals 0.50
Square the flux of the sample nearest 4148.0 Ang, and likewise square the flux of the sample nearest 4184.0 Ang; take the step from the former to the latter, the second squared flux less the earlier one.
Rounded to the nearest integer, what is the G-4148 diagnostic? 50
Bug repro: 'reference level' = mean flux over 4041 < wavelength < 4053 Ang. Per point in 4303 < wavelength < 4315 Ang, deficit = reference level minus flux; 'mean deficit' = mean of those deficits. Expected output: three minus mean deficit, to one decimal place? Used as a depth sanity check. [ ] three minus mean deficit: 3.1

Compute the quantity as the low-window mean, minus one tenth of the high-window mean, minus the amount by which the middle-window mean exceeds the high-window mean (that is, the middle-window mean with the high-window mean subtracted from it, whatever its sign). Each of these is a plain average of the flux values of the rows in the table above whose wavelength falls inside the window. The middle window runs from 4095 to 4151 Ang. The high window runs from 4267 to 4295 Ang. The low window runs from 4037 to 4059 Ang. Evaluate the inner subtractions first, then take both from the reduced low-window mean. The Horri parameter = 10.60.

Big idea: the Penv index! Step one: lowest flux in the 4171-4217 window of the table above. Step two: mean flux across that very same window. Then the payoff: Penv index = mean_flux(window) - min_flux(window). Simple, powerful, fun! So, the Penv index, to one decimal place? 2.3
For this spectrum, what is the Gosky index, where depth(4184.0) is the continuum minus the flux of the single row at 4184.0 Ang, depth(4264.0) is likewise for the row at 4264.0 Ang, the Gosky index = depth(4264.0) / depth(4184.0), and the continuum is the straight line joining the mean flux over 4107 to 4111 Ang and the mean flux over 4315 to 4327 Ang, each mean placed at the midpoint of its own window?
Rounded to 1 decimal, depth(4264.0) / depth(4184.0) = 1.3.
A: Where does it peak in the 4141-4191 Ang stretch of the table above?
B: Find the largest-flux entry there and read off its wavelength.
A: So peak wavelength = 4160.0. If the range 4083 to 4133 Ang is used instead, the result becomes 4092.0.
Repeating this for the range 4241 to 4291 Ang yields 4262.0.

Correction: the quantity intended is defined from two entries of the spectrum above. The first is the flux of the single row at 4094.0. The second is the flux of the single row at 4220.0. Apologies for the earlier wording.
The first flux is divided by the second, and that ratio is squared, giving 1.1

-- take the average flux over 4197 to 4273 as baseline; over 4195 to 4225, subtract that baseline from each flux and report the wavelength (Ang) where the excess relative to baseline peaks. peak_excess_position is 4208.0 Ang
